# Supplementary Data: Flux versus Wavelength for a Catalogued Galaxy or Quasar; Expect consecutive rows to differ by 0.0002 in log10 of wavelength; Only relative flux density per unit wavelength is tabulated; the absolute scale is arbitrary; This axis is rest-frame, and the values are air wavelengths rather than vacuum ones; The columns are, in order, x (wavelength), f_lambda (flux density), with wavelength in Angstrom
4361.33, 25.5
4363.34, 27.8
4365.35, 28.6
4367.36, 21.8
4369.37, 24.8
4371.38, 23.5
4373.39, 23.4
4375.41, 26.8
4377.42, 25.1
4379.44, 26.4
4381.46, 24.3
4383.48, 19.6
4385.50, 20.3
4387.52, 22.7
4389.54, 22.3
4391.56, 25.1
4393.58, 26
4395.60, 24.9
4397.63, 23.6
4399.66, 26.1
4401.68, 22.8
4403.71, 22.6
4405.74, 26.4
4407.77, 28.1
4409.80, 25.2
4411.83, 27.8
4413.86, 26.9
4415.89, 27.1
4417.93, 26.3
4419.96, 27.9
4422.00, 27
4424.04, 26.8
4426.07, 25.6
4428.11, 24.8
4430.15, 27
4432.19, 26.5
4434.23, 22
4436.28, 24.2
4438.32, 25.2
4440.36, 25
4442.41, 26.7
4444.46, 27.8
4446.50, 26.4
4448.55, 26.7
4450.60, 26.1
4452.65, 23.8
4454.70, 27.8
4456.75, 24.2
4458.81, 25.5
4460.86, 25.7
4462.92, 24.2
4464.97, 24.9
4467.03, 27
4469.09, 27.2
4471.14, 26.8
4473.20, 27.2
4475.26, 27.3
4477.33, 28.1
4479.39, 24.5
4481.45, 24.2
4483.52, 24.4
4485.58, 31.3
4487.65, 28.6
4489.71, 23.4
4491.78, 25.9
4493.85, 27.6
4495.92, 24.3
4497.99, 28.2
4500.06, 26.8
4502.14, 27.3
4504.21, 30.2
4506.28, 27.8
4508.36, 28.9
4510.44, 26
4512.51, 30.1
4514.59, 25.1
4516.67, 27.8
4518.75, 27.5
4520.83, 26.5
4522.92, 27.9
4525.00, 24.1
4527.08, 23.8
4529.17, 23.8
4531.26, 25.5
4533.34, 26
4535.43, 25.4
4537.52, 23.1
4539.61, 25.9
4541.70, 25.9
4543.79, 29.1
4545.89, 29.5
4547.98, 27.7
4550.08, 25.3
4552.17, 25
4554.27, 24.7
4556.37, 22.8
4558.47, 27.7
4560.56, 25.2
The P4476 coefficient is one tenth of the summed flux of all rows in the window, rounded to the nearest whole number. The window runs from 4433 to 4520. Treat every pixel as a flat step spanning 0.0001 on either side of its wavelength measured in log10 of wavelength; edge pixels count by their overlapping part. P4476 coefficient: 111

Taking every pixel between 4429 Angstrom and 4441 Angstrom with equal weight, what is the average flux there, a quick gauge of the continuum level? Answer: 25.0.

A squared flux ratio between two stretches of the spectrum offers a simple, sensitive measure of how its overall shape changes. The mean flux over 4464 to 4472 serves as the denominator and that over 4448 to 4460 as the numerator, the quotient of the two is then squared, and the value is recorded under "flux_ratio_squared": 0.94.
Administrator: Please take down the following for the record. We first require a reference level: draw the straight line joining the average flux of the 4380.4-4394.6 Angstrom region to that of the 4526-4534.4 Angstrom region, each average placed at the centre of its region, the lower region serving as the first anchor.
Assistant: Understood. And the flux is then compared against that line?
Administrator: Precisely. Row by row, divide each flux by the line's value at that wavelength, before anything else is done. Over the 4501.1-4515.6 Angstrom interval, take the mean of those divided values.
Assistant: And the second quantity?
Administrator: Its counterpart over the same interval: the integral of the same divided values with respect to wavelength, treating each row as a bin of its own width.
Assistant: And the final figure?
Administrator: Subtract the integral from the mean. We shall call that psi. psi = -15.4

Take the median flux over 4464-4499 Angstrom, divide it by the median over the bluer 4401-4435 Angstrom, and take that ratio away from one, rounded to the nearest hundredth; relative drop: -0.02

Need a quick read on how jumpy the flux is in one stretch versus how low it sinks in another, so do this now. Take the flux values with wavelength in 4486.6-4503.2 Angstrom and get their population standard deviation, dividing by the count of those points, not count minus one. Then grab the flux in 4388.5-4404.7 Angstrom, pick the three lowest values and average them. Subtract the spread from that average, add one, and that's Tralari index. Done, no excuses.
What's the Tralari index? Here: 21.8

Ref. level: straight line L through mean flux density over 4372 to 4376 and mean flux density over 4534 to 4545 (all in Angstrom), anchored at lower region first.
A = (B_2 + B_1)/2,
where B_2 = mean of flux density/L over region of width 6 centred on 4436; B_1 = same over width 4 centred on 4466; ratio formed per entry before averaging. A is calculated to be 0.98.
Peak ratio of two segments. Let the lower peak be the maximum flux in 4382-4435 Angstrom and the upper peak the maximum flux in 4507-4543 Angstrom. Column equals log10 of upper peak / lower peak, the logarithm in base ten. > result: 0.03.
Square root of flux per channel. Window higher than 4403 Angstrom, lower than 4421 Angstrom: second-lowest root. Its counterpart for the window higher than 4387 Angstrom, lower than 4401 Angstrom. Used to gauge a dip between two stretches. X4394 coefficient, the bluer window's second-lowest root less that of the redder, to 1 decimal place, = -0.3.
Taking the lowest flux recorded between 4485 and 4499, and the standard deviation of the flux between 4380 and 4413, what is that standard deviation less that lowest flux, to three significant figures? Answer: -21.0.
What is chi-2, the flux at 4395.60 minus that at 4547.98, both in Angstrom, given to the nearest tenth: -2.8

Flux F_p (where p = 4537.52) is 23.1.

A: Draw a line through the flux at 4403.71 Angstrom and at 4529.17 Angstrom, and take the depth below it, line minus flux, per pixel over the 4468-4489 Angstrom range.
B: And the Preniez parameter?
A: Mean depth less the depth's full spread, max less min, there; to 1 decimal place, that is -10.7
